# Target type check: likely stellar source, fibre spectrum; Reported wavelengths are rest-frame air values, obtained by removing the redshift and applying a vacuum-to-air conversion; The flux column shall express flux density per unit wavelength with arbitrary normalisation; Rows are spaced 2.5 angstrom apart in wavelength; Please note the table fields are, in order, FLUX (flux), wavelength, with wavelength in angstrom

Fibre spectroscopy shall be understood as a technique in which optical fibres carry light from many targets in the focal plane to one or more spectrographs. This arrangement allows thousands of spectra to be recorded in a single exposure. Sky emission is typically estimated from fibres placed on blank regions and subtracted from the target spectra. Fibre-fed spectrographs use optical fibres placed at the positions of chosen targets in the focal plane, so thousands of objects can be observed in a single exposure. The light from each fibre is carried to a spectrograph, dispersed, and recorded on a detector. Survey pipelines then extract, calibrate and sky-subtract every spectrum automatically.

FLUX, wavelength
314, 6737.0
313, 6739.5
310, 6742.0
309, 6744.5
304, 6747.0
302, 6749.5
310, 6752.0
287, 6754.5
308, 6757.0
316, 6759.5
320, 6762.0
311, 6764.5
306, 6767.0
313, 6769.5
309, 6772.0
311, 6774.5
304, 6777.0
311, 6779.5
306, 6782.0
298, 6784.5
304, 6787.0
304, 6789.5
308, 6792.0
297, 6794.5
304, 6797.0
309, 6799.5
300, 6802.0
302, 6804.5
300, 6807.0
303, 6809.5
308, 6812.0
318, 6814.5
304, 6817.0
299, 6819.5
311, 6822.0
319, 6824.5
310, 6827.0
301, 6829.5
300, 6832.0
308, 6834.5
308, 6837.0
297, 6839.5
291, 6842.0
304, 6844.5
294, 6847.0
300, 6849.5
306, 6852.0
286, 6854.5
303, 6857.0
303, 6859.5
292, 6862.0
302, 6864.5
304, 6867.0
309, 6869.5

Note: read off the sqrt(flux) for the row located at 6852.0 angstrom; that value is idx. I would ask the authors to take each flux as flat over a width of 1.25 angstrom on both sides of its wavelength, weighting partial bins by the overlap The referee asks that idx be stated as 17.5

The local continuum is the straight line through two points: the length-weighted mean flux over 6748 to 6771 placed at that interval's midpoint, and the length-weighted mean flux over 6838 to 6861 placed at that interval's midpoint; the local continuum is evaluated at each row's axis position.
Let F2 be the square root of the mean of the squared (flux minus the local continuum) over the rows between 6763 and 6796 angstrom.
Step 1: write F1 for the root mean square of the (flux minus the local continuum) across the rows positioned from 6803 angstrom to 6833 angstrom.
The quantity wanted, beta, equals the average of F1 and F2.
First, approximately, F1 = 8.2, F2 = 4.2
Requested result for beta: 6.2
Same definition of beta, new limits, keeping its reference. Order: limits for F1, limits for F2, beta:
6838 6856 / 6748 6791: 7.0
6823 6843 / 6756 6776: 7.4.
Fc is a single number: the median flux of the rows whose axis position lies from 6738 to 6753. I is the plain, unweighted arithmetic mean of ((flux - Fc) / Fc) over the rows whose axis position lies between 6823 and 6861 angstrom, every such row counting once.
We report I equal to -0.024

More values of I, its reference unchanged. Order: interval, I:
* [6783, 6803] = -0.021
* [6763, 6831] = -0.010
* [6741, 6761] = -0.012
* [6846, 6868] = -0.034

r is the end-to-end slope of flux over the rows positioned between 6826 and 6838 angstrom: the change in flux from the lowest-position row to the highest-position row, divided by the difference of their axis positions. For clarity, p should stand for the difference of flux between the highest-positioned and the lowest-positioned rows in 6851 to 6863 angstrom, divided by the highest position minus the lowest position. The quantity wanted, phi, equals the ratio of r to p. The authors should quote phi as 0.1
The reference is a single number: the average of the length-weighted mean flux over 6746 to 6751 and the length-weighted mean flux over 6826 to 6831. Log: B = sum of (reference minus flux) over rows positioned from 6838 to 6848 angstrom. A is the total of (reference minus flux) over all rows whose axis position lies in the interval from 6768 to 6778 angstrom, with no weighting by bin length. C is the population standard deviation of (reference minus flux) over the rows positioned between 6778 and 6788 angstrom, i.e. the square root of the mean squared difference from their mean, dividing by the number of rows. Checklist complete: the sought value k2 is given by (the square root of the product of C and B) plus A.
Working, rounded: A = -20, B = 31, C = 4.66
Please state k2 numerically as -8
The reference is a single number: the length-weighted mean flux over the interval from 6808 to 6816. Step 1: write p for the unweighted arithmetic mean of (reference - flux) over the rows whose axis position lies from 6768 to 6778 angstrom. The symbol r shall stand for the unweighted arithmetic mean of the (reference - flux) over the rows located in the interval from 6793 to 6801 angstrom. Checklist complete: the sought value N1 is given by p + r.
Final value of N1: 6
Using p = 0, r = 6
